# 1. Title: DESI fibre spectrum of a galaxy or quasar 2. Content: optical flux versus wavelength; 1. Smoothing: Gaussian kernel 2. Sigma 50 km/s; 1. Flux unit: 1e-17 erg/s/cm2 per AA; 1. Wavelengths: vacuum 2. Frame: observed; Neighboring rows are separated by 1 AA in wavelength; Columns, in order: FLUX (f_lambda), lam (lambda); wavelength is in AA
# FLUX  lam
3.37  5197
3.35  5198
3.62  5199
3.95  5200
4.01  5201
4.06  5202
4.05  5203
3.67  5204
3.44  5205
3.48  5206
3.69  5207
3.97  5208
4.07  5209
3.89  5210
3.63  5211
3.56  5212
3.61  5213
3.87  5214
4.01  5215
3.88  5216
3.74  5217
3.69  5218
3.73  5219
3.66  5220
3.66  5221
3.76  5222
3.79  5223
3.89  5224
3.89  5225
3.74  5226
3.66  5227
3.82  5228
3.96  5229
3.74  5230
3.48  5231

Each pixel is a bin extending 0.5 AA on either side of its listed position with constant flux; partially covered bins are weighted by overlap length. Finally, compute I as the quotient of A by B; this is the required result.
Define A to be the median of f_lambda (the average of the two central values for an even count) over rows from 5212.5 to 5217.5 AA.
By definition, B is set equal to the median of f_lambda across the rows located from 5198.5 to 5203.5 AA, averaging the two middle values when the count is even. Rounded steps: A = 3.9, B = 4.01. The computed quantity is 0.97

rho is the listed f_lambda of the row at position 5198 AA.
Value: 3.35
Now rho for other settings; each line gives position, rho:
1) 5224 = 3.89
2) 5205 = 3.44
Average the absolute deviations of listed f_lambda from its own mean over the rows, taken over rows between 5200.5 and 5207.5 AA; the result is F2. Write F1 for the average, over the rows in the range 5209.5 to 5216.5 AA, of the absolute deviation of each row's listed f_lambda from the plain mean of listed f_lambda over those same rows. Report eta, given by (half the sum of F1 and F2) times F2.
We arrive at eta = 0.0441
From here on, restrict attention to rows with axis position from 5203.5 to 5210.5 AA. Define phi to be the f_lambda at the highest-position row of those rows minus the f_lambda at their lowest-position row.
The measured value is 0.2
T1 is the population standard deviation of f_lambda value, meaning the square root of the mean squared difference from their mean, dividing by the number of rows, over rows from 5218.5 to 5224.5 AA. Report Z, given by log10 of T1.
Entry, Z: -1.10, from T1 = 0.08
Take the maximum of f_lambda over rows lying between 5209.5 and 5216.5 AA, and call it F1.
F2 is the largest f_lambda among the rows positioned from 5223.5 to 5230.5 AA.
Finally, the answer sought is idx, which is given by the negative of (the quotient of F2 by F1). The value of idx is -0.99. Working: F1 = 4.01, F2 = 3.96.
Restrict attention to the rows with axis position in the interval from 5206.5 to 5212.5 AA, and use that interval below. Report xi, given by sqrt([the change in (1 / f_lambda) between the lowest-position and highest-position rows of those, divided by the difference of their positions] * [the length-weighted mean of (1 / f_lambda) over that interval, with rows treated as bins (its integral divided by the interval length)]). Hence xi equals 0.023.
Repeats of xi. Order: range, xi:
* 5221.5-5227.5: 0.020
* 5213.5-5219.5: 0.023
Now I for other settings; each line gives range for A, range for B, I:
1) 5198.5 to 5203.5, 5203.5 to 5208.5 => 1.09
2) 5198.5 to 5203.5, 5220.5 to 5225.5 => 1.06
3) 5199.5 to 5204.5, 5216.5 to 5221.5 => 1.09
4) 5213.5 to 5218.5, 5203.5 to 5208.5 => 1.05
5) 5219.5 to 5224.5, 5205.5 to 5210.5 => 0.97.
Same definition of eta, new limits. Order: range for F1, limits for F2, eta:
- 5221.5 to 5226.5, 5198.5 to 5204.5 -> 0.0187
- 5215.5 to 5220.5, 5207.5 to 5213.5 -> 0.0230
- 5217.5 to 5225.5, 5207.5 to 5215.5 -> 0.0207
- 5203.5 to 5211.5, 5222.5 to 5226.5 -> 0.0077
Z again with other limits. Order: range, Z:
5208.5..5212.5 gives -0.69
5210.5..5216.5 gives -0.78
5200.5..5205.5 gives -0.60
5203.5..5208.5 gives -0.73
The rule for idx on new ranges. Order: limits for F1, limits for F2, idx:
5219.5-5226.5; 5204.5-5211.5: -1.05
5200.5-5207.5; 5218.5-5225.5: -0.96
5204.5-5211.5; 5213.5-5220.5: -0.99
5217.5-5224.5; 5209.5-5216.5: -1.03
